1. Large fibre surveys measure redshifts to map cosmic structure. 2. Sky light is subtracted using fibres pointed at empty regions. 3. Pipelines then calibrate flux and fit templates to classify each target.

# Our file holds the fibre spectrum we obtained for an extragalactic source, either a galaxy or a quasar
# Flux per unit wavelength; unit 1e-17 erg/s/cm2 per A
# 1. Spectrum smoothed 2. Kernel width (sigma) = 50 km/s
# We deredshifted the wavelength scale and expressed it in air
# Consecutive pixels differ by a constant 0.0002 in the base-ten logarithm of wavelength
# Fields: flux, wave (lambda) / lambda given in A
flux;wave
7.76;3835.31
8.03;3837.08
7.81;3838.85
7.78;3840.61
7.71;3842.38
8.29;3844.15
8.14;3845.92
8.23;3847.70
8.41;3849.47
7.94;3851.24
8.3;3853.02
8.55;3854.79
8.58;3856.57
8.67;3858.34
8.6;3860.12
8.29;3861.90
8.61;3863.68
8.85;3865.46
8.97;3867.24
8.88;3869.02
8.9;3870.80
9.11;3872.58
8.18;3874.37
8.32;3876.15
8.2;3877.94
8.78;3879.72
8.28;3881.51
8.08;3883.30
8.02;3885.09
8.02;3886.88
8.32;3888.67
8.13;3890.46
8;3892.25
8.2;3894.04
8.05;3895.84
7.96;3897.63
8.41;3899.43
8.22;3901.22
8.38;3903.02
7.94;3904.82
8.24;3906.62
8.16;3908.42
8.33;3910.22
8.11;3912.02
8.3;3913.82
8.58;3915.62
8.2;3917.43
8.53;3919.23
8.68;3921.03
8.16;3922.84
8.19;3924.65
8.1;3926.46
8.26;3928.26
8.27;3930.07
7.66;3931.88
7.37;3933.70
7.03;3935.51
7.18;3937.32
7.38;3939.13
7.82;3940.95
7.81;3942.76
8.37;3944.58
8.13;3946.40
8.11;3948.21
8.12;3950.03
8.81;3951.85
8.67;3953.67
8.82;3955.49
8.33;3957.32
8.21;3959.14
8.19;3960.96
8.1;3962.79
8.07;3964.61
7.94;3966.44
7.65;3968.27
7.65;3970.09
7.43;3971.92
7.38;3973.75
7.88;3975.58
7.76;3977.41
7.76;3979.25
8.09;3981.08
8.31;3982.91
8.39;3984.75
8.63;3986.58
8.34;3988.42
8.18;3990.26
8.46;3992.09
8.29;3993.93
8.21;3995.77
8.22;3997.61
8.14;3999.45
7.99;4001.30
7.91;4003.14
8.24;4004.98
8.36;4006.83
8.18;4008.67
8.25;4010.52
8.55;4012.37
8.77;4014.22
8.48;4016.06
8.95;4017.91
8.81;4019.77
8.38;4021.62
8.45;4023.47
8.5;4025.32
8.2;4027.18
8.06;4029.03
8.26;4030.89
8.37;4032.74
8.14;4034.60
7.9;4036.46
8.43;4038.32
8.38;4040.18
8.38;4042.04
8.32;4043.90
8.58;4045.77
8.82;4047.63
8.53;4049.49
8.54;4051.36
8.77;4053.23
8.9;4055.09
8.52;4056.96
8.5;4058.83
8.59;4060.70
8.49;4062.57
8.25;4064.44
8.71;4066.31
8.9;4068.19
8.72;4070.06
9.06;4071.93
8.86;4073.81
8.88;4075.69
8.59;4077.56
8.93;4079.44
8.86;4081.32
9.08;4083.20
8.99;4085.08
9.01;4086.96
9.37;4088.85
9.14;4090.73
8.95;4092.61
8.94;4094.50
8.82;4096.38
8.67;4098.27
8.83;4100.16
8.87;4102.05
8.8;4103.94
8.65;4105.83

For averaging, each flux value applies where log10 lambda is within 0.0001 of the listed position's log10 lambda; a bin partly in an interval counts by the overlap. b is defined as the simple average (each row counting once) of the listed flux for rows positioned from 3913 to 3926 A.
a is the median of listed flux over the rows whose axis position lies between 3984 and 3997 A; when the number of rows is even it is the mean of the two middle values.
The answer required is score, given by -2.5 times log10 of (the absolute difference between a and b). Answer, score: 3.6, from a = 8.34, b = 8.38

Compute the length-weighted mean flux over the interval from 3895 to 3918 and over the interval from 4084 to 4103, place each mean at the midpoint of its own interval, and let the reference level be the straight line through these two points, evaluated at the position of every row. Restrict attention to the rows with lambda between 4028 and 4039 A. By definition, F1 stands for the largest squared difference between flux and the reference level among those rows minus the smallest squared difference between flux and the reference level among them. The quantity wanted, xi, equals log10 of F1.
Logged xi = -0.2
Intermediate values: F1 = 0.60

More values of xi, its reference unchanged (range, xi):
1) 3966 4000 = 0.1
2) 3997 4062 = -0.2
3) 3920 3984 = 0.2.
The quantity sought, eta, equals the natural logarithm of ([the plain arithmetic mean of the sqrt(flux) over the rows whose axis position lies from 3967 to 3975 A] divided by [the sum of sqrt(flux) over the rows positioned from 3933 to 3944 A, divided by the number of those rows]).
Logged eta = 0.01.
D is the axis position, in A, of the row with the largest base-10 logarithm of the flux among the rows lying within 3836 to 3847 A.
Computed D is 3844.15 A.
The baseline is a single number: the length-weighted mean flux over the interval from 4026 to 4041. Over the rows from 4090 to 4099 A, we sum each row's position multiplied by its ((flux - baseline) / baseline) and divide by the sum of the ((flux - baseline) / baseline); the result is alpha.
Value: 4093.9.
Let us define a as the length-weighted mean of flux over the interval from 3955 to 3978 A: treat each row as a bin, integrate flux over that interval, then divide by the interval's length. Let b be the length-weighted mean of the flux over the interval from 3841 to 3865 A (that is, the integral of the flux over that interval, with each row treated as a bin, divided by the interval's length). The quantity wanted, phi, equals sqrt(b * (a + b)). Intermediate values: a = 7.9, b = 8.3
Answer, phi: 11.6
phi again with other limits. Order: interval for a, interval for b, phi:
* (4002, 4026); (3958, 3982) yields 11.3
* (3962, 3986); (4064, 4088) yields 12.2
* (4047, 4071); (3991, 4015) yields 11.8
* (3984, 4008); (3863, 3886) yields 12.0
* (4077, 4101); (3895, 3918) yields 11.9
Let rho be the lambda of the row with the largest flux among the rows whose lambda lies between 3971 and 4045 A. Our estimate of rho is 4017.91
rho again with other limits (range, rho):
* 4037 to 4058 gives 4055.09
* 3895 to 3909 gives 3899.43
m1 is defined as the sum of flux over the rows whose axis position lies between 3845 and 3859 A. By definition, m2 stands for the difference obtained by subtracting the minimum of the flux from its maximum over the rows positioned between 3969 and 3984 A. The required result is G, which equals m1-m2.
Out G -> 65.9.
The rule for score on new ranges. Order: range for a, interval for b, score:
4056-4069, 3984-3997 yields 2.0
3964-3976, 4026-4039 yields 0.7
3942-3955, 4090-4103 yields 0.3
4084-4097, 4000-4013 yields 0.3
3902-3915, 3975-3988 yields 2.3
